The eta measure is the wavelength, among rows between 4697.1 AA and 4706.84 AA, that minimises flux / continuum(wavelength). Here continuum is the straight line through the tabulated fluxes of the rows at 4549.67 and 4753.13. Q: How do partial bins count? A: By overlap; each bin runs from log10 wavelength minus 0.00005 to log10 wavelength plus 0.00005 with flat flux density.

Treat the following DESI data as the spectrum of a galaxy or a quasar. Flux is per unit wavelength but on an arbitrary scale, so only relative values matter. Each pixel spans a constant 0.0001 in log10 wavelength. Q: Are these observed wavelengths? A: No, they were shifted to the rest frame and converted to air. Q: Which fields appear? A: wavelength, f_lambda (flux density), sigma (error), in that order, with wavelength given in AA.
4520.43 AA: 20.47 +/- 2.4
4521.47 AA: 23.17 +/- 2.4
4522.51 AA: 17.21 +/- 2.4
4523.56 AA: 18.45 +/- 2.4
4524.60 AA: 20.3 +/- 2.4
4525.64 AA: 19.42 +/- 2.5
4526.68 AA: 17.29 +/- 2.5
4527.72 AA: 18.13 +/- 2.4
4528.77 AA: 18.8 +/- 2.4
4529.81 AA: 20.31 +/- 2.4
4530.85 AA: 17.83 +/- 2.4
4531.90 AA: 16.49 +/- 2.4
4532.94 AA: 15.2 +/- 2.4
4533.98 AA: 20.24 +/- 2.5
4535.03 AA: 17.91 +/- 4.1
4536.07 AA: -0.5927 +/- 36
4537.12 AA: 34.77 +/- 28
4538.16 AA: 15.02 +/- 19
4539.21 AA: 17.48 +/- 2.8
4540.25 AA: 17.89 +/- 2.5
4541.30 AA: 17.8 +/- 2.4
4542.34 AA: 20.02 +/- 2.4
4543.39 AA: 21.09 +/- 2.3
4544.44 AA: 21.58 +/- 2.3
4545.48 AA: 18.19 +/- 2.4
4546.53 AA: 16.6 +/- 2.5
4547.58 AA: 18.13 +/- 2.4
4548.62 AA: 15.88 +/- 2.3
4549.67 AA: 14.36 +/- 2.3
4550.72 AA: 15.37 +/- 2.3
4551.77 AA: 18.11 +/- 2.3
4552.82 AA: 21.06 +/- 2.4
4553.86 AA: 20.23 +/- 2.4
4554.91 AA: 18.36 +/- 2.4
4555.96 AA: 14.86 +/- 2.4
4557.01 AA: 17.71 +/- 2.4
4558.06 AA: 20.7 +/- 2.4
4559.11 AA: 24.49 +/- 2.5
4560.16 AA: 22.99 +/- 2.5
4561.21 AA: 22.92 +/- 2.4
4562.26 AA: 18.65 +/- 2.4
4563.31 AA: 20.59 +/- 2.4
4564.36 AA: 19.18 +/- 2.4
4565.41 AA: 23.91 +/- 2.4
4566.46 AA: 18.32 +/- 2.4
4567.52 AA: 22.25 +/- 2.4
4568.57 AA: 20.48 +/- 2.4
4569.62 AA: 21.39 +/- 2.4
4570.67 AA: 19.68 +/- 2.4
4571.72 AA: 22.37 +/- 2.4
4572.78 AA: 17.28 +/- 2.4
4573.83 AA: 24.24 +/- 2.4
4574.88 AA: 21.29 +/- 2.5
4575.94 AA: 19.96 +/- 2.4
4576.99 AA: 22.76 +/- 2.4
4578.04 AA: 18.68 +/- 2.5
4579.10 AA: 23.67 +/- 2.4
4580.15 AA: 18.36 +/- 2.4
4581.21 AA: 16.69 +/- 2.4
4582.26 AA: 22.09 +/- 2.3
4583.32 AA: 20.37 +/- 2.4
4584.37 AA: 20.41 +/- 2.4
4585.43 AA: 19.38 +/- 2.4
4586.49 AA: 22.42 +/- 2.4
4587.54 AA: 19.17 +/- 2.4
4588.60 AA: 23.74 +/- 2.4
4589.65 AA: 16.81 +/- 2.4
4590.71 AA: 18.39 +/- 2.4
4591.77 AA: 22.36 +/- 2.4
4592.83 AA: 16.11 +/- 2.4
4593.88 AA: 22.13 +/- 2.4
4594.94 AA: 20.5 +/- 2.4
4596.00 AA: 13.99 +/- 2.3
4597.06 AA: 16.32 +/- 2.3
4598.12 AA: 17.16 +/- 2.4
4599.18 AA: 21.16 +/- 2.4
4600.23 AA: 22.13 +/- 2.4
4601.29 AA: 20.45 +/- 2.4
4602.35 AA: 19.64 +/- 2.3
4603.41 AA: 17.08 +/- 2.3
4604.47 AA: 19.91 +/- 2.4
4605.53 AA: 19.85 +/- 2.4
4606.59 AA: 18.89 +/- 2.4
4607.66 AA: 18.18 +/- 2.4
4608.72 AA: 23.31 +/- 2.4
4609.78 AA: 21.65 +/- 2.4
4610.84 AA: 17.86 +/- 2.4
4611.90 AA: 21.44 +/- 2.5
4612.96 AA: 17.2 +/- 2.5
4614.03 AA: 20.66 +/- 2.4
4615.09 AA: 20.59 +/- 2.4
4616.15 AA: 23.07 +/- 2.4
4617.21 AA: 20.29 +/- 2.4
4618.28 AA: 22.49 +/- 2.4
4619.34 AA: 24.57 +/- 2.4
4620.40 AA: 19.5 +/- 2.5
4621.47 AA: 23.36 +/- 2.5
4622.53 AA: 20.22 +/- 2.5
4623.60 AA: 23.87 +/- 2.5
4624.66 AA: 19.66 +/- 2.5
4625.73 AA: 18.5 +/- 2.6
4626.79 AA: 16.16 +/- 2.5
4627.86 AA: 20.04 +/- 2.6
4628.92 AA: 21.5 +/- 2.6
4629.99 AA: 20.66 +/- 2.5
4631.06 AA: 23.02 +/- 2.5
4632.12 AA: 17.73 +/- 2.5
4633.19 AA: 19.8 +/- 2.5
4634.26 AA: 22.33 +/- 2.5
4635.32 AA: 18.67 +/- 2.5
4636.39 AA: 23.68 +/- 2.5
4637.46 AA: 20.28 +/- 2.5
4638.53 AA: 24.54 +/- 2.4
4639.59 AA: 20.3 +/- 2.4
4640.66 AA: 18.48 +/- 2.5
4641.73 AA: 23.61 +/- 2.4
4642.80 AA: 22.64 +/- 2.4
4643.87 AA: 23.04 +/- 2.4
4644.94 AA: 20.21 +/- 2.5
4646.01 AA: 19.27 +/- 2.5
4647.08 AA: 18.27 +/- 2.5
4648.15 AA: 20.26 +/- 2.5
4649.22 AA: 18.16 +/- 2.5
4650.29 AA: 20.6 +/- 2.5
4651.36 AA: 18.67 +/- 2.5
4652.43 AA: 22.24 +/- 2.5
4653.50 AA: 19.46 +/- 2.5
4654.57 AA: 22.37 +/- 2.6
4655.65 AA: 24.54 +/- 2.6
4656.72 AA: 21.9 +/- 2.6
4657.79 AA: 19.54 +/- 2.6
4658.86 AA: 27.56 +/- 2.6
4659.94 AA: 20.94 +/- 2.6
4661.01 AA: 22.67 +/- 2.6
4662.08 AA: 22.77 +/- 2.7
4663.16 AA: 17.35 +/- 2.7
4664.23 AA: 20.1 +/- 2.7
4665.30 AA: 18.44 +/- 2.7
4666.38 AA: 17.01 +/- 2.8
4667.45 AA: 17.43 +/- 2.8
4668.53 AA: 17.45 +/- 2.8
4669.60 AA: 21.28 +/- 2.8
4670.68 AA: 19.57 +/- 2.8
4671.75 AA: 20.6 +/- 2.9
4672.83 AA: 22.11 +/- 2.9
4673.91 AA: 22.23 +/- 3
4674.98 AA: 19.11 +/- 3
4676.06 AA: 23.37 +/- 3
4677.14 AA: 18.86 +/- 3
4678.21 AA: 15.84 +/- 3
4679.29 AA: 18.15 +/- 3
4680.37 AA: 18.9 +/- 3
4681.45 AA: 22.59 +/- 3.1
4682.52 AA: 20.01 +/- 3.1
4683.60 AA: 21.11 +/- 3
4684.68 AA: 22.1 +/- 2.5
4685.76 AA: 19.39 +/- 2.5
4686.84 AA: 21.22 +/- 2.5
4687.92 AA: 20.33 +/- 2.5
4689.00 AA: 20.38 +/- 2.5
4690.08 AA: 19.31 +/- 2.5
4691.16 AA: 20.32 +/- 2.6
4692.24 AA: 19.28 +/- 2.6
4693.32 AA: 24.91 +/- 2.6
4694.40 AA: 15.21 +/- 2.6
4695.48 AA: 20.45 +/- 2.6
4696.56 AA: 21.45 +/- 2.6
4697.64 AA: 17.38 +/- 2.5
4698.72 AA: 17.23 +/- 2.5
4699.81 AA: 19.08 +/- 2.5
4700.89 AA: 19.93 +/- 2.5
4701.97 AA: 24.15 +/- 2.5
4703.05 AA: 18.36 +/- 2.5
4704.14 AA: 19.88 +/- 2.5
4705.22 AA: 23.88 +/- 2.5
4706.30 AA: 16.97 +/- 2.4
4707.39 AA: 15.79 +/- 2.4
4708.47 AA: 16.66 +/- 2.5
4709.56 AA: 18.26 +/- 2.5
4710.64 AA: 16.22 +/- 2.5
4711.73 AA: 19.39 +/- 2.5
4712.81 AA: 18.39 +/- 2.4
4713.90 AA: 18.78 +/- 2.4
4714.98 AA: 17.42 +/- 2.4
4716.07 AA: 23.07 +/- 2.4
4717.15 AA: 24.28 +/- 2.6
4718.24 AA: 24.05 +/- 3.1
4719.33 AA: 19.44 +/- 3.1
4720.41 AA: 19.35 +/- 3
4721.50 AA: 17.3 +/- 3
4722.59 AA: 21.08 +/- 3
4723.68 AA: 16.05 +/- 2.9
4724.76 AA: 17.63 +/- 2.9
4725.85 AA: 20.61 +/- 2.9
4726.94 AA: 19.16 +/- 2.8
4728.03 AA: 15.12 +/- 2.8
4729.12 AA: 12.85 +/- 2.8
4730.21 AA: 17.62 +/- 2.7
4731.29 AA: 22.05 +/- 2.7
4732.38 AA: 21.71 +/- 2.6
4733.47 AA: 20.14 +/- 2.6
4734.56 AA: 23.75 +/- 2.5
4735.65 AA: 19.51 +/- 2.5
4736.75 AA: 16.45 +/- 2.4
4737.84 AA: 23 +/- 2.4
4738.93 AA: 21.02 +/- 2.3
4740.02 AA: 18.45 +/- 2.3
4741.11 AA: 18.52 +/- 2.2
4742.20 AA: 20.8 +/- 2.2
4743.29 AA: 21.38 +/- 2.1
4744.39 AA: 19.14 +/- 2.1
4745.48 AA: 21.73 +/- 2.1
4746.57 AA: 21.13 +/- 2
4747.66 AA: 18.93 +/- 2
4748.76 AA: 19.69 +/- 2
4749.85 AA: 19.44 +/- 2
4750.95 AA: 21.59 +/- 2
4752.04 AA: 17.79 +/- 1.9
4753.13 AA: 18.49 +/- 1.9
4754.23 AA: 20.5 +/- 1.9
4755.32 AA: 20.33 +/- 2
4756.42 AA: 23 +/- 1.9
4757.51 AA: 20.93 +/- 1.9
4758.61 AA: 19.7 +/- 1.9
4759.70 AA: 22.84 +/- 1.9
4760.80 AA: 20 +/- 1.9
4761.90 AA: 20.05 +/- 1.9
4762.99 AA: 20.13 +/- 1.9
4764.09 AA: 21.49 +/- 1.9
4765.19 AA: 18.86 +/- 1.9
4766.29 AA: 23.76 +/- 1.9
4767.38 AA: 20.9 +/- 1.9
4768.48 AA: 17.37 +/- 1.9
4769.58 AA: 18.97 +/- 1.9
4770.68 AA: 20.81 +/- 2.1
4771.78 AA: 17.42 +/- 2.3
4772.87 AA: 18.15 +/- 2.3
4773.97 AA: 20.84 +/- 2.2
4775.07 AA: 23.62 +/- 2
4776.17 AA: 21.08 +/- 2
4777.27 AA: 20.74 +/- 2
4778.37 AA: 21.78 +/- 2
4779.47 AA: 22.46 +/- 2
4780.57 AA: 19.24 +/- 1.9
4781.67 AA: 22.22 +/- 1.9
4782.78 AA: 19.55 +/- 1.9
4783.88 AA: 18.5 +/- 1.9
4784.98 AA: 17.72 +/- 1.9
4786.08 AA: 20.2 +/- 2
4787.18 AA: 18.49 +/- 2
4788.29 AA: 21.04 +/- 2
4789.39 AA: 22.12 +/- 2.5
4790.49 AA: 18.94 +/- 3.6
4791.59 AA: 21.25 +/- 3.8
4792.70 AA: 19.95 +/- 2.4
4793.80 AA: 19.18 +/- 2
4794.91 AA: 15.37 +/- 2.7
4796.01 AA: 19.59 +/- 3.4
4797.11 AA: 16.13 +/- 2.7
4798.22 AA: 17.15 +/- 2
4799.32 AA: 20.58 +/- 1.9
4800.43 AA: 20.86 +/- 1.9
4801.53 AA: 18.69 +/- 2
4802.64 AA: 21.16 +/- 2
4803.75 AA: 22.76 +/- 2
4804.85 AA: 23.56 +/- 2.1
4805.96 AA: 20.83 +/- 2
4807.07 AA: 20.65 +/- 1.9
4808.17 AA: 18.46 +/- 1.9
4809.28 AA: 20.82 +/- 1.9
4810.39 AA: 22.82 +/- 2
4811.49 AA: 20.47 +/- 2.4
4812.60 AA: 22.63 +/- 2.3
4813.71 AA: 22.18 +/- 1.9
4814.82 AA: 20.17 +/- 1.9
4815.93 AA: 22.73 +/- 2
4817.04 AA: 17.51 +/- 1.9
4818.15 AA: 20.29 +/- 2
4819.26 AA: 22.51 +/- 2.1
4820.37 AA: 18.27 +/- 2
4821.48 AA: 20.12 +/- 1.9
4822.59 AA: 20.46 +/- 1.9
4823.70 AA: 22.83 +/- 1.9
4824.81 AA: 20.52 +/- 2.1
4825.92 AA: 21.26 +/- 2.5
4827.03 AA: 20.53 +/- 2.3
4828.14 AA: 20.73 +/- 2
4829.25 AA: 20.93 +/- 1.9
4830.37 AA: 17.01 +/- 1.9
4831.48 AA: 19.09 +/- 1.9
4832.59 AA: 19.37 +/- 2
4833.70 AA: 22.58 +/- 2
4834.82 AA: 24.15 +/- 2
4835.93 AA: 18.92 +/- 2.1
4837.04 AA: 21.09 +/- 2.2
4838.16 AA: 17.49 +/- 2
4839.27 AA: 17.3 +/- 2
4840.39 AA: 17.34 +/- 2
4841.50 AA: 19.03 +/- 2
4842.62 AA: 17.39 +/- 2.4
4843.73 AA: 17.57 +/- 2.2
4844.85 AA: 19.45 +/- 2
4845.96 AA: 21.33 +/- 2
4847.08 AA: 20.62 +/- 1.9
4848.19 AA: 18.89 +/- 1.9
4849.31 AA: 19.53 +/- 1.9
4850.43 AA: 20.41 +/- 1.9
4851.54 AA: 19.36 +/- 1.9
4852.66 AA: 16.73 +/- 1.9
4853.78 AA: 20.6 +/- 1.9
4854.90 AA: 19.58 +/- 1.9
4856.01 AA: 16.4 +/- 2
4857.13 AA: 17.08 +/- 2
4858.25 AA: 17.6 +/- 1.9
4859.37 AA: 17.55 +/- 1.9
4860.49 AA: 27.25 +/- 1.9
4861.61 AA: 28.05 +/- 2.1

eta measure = 4706.30 AA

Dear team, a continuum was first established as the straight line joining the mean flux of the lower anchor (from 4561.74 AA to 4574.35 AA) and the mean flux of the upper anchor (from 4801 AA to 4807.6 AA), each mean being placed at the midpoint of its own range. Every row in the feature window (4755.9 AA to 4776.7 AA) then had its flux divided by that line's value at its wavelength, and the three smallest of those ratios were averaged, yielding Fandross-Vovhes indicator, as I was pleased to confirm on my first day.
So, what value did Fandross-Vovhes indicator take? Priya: 0.833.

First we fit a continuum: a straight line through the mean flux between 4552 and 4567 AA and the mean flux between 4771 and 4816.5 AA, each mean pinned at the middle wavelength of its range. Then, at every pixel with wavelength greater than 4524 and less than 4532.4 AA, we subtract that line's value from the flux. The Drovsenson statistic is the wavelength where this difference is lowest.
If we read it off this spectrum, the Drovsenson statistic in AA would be 4531.90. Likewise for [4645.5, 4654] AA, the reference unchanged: 4649.22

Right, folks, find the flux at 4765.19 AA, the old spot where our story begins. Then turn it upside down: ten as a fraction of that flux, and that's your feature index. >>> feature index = 0.530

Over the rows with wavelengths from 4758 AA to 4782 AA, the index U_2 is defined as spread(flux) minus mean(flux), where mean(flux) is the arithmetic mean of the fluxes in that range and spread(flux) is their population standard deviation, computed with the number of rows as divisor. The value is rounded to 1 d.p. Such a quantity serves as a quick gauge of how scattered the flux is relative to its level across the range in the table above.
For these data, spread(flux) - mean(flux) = -18.8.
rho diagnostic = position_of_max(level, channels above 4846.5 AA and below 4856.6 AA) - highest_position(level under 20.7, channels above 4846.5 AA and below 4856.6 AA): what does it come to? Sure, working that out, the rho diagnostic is -8.9 AA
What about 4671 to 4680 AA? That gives -3.2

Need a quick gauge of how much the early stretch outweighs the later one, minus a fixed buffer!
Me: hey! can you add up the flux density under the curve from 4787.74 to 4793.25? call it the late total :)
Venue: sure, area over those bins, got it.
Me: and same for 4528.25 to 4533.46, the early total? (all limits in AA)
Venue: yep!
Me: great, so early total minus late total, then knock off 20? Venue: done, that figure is -41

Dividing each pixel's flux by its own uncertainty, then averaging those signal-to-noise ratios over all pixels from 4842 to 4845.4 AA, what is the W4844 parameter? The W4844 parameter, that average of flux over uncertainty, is 8.3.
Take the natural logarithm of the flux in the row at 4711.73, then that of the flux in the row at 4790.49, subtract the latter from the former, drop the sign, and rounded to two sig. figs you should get 0.023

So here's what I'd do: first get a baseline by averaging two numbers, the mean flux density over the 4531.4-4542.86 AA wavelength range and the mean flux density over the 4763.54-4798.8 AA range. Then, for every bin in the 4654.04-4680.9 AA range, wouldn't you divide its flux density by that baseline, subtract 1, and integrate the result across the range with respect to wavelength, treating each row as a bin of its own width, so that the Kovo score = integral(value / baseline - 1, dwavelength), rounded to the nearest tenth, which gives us 2.5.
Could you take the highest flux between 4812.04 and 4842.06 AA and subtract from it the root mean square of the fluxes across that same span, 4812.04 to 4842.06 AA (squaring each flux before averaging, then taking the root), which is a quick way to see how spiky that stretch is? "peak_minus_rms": 3.8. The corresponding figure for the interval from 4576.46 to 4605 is 3.9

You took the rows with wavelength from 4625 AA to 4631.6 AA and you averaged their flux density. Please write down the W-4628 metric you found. 20.0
